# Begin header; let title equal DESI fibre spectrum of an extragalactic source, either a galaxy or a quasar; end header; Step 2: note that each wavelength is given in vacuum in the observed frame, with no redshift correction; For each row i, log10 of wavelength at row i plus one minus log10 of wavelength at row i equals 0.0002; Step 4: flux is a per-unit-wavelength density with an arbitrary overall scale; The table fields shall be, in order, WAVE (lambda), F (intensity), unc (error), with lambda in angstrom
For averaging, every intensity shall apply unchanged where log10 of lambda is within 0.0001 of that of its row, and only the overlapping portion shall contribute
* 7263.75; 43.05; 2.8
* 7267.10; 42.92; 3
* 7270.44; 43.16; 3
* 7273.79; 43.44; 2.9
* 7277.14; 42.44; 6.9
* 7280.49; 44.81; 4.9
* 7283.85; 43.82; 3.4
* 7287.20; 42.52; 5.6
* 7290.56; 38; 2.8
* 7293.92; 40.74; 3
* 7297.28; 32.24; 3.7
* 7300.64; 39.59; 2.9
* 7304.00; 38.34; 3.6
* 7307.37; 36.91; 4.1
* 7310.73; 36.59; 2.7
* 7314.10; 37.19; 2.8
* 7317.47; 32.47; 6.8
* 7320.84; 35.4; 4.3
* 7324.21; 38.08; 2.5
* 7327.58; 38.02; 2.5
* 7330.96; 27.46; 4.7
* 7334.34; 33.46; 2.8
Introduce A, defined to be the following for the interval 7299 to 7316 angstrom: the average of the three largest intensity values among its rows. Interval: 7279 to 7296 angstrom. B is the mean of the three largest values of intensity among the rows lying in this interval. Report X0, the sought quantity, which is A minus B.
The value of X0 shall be -5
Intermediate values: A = 38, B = 43.7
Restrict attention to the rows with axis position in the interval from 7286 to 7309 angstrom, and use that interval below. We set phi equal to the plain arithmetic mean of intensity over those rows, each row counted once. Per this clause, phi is 38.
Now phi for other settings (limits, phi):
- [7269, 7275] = 43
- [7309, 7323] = 35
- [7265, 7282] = 43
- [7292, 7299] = 36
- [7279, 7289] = 44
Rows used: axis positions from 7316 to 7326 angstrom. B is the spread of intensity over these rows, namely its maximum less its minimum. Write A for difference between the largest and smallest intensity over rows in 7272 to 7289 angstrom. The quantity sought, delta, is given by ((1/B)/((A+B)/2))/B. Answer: 0.01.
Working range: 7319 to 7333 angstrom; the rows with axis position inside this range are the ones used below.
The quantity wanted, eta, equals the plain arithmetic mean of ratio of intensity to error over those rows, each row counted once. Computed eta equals 11.1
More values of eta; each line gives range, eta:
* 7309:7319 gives 10.5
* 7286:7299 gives 10.9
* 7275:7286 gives 9.4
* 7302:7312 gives 11.1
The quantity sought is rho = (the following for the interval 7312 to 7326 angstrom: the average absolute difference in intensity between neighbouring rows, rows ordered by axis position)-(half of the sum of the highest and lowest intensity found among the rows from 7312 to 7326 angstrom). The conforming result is -31.8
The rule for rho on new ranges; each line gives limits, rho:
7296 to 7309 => -32.6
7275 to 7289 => -42.1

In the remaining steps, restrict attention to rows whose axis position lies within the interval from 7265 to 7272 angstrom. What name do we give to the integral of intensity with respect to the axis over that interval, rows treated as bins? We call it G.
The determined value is 301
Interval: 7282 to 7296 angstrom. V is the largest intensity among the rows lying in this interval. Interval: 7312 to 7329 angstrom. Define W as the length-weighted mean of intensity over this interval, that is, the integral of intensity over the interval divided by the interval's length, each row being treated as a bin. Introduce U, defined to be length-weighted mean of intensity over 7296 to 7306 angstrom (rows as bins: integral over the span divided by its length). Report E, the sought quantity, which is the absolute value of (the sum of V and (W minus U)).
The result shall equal 43.1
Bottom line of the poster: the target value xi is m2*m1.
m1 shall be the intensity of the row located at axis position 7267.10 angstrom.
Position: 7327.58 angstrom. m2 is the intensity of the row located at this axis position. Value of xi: 1632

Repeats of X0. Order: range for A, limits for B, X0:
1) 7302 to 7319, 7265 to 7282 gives -6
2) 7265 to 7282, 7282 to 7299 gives 1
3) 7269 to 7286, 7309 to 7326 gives 7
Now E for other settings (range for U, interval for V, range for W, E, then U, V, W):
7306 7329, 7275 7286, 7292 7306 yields 46.1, 36.4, 44.81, 37.7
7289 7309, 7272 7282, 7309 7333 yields 42.2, 37.6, 44.81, 35.0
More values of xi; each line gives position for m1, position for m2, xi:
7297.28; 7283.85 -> 1413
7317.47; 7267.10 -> 1394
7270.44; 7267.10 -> 1852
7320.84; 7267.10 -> 1519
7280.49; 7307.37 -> 1654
